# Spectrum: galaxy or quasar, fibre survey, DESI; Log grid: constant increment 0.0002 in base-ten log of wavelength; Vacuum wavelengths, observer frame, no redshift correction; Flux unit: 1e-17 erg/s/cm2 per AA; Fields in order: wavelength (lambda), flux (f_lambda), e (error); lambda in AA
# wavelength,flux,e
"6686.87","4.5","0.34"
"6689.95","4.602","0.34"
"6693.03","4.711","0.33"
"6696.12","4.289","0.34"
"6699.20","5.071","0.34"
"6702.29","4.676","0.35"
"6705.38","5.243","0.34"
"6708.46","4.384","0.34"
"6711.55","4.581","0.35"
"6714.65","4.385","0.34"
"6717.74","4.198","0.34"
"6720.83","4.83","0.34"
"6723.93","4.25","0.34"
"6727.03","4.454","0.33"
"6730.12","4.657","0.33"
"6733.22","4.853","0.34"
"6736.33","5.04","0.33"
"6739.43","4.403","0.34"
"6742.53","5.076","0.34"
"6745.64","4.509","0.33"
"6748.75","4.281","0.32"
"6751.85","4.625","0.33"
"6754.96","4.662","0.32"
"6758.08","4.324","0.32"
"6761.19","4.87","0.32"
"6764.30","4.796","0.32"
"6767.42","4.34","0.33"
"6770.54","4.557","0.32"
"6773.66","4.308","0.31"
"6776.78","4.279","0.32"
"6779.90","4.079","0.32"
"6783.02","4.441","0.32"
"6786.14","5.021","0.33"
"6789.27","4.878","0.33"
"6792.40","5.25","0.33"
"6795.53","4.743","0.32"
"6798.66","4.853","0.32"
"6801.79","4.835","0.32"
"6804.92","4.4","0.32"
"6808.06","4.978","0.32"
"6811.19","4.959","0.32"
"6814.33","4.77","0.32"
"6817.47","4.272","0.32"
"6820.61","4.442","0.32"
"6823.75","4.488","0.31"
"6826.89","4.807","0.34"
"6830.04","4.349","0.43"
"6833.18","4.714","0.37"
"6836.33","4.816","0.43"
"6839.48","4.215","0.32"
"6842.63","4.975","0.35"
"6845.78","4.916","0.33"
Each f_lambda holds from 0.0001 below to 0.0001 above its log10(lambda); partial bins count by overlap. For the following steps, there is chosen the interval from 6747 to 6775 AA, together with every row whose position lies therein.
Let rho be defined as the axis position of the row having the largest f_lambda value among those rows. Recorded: 6761.19 AA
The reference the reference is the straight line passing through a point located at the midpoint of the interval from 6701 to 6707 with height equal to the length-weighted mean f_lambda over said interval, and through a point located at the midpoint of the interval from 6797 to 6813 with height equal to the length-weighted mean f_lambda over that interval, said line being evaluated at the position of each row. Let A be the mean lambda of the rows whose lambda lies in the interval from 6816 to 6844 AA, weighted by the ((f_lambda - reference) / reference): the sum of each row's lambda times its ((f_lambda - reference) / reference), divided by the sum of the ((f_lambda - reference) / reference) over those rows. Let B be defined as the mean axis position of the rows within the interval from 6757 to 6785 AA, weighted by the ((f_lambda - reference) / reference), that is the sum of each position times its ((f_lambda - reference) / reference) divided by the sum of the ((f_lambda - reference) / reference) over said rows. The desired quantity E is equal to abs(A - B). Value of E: 52.0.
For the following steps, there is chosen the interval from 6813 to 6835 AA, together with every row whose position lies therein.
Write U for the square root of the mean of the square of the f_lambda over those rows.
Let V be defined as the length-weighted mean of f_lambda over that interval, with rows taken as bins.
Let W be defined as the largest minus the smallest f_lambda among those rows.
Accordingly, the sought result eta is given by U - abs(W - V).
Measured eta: 0.54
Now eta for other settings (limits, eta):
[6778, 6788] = 0.95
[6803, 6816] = 0.59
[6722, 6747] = 0.83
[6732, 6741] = 0.65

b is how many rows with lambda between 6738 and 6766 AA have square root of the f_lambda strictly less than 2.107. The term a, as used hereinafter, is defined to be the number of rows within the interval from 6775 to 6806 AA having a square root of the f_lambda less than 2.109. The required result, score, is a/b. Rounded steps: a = 4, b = 3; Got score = 1.3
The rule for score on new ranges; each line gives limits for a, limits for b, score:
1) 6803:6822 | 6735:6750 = 1.5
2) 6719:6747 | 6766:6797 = 0.5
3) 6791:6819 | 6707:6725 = 0.5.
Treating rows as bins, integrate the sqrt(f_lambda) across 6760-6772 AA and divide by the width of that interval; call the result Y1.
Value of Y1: 2.15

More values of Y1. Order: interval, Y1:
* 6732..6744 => 2.20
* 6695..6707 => 2.20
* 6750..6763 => 2.15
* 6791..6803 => 2.22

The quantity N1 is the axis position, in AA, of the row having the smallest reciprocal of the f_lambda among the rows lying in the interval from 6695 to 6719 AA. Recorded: 6705.38 AA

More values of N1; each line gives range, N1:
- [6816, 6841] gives 6836.33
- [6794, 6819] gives 6808.06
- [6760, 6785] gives 6761.19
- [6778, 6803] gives 6792.40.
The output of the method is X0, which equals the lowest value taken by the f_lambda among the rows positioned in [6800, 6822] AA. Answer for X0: 4.272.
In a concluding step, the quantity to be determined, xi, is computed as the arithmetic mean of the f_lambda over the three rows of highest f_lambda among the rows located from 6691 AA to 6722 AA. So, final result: 5.05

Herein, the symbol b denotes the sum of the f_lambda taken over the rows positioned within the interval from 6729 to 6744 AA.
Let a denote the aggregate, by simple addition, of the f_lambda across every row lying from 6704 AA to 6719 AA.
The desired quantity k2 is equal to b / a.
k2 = 1.05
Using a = 22.8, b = 24.0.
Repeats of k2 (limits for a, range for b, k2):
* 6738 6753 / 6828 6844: 1.01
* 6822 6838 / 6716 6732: 0.97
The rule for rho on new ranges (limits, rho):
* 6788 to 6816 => 6792.40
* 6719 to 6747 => 6742.53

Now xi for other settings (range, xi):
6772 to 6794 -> 5.05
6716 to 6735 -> 4.78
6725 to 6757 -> 4.99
